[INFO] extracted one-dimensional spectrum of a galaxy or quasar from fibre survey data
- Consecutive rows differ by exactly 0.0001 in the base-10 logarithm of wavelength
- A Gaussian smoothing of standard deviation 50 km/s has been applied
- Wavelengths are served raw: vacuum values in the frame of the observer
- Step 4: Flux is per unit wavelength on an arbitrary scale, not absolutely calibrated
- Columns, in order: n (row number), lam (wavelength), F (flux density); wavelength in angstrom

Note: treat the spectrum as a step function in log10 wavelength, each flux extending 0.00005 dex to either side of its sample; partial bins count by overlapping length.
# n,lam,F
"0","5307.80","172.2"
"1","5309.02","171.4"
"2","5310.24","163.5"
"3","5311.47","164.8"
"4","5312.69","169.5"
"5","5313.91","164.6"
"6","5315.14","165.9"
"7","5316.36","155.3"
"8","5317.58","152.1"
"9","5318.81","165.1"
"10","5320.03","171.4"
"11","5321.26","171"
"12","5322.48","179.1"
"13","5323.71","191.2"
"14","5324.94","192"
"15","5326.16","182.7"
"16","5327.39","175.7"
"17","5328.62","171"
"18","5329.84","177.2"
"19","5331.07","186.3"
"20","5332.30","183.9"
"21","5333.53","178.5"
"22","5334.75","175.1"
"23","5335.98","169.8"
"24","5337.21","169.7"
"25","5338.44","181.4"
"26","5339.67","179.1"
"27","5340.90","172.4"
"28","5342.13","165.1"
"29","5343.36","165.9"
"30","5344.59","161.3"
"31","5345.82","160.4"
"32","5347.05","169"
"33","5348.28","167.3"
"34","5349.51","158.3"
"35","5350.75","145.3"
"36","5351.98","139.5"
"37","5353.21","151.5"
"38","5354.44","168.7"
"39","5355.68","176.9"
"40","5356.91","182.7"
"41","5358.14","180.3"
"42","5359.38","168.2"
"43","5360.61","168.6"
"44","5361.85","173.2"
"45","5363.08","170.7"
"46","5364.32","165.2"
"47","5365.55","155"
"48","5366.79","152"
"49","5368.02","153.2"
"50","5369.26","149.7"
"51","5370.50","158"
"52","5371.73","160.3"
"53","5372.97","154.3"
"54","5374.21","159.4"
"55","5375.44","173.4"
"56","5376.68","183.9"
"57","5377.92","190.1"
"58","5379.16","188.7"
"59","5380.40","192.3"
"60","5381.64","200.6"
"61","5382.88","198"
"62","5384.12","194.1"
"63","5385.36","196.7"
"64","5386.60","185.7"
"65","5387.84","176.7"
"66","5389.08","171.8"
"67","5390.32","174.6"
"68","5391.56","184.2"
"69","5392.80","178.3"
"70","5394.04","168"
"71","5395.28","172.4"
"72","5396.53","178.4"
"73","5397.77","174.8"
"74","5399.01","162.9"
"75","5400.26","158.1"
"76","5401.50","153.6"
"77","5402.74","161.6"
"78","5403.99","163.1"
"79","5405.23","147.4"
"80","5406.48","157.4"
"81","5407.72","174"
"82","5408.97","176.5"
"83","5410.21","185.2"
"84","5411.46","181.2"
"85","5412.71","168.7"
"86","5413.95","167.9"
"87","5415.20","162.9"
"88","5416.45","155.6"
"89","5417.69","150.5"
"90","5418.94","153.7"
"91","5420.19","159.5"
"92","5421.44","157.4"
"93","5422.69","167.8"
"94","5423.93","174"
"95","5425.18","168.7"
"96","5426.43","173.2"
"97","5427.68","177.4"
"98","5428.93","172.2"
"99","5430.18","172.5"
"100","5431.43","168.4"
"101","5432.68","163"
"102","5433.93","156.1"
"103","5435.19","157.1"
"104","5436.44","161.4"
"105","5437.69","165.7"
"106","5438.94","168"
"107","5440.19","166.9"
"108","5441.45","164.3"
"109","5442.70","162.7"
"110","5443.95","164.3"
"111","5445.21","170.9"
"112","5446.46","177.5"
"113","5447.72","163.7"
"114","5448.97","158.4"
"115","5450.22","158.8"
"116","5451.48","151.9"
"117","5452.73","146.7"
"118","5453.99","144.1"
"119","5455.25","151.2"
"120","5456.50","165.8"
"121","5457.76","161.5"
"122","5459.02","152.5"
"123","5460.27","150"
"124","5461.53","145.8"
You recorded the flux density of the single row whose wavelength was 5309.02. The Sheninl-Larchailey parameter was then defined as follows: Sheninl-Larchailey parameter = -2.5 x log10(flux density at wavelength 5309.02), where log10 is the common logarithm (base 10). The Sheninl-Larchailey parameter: -5.59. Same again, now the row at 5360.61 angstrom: -5.57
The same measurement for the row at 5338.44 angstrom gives -5.65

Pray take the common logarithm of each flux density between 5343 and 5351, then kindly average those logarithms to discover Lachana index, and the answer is 2.21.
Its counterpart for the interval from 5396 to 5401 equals 2.23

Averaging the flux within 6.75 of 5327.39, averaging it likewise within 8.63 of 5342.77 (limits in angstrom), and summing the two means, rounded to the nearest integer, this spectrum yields 348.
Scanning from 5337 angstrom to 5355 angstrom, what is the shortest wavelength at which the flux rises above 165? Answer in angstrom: 5337.21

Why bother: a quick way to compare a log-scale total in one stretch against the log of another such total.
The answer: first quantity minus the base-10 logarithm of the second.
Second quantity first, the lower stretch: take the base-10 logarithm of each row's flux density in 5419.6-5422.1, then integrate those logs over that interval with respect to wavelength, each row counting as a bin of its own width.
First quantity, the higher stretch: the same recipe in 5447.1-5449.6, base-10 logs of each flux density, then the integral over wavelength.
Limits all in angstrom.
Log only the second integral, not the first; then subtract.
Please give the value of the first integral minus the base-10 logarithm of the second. 4.80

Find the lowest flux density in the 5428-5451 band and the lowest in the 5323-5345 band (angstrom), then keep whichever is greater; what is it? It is 161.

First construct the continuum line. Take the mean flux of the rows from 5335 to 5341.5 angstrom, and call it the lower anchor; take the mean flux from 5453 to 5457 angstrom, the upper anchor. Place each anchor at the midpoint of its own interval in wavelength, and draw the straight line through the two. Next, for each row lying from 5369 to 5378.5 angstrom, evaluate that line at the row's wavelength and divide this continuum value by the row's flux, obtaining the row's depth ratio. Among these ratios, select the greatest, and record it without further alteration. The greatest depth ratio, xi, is 1.13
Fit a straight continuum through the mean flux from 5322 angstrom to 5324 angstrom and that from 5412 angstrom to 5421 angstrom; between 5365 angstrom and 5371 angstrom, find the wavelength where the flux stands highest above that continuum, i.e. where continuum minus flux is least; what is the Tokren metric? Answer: 5370.50 angstrom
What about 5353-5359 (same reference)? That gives 5356.91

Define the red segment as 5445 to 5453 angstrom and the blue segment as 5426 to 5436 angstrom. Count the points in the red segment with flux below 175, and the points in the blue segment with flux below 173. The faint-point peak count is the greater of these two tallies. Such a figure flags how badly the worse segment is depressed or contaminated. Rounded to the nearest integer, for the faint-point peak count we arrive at 6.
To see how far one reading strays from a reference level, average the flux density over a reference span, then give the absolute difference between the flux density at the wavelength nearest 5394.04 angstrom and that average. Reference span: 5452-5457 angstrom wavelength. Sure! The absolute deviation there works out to 16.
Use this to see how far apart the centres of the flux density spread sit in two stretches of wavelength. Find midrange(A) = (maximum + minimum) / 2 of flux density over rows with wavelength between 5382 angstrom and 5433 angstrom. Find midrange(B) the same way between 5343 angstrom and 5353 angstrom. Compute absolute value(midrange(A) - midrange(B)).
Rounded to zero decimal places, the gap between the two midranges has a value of 18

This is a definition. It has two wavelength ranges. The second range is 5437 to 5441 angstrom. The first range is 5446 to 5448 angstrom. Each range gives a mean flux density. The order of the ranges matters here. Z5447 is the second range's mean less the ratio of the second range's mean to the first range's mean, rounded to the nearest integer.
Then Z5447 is 166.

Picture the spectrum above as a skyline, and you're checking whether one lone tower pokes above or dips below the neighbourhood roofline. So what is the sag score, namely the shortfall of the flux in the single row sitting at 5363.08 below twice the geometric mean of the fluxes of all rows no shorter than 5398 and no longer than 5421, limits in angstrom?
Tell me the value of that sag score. 155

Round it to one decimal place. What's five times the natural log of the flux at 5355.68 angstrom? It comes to 25.9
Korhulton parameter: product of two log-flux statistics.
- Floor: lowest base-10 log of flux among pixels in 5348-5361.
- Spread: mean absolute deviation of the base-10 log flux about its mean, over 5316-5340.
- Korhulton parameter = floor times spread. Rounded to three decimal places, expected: 0.042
